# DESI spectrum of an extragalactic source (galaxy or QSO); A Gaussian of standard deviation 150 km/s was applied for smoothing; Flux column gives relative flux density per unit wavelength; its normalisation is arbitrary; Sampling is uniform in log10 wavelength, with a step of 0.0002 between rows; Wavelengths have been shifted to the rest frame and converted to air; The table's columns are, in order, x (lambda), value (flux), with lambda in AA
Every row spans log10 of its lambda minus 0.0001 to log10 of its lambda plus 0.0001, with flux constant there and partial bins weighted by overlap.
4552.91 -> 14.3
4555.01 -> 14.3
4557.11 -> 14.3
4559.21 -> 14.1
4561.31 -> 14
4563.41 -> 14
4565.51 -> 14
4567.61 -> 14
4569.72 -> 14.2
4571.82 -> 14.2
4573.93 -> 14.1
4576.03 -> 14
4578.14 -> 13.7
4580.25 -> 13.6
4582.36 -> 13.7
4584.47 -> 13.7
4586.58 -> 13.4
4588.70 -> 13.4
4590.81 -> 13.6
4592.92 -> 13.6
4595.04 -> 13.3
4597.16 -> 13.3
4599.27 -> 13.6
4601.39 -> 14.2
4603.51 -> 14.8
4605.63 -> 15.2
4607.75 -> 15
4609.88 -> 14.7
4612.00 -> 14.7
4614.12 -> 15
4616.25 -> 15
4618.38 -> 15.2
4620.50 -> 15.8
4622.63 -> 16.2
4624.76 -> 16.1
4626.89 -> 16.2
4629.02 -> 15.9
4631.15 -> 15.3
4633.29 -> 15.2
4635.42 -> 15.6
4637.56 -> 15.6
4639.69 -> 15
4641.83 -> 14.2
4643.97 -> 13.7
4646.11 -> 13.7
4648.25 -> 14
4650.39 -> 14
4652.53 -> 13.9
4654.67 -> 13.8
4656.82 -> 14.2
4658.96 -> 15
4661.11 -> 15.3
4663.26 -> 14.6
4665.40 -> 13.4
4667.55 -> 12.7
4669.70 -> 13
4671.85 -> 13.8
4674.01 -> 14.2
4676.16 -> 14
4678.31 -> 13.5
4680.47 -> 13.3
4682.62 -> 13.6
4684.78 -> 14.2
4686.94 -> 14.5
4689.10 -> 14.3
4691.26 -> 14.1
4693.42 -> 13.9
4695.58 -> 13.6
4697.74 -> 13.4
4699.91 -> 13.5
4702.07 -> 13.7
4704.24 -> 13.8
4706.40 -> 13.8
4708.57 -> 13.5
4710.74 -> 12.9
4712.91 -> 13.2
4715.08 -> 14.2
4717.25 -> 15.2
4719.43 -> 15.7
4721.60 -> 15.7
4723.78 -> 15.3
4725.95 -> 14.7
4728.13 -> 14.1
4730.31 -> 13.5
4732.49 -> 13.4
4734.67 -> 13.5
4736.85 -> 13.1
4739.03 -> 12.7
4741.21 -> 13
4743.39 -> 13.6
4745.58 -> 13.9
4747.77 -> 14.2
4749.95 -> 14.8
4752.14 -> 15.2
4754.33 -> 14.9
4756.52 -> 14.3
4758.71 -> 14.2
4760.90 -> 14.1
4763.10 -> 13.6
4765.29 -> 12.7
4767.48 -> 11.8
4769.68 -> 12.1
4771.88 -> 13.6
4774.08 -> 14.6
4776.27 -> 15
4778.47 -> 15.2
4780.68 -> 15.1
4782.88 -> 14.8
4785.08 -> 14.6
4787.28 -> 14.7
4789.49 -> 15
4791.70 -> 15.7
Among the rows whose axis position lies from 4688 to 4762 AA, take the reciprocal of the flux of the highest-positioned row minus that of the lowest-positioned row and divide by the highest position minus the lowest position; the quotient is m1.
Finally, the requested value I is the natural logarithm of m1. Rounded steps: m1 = 0.0000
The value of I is -11.2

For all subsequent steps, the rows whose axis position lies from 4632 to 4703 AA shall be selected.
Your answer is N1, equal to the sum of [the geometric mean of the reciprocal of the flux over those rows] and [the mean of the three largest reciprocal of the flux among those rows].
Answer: 0.148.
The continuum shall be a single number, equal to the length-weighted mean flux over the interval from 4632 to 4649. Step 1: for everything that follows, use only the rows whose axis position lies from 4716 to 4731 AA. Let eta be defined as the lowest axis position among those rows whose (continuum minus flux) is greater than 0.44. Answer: 4728.13 AA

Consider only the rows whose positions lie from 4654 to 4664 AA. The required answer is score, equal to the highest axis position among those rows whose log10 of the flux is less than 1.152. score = 4654.67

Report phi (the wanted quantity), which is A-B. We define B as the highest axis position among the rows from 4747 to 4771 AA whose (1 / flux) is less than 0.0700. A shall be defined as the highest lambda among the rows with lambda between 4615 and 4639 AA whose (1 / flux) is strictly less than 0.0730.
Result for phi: -119.0 AA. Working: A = 4637.56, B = 4756.52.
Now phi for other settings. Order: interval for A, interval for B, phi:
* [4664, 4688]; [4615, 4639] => 49.4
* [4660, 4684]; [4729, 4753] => -76.0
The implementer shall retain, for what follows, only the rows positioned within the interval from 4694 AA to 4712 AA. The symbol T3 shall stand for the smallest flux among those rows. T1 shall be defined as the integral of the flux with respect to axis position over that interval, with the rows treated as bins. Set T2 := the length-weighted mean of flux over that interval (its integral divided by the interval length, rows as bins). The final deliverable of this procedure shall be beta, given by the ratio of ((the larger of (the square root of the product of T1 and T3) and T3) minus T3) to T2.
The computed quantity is 3.19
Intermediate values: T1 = 244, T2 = 13.5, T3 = 12.9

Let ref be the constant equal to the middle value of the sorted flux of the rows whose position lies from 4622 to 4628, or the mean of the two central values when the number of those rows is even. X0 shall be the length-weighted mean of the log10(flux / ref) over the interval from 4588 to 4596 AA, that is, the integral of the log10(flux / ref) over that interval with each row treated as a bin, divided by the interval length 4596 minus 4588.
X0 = -0.080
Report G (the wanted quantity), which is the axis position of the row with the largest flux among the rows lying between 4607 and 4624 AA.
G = 4622.63 AA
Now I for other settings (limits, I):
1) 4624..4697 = -8.7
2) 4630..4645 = -7.4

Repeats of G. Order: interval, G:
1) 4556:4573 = 4557.11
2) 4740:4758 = 4752.14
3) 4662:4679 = 4663.26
